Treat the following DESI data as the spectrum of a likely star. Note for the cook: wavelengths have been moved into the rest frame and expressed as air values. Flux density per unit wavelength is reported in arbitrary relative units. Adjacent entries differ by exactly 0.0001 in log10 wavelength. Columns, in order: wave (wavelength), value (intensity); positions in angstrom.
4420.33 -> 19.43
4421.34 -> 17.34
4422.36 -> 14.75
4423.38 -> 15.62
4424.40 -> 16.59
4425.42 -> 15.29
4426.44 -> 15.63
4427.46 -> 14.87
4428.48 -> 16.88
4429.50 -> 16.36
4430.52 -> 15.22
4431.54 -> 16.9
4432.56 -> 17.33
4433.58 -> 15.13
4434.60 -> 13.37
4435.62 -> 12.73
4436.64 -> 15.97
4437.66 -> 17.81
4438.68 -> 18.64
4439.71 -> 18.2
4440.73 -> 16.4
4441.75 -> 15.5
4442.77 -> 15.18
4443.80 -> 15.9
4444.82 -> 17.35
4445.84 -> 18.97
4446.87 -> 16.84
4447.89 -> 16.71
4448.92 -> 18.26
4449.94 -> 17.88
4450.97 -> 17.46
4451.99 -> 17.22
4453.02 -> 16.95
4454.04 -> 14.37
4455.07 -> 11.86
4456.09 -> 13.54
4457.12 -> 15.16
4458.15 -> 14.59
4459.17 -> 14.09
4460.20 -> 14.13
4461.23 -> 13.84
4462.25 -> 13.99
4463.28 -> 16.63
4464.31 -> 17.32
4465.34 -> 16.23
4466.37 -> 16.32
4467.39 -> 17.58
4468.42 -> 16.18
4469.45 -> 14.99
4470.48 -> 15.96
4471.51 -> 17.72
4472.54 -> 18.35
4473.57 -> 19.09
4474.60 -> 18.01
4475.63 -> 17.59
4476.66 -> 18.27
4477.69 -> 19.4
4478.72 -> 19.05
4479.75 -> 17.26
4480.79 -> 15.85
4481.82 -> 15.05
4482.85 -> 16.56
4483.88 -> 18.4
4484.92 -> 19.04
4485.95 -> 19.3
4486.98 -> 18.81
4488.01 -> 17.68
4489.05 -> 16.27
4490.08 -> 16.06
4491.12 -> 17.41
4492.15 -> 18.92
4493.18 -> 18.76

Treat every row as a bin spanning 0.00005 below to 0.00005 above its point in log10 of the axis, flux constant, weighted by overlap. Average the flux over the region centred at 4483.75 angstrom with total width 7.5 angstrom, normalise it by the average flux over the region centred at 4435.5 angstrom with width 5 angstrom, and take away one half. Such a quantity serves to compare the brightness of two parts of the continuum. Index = 0.67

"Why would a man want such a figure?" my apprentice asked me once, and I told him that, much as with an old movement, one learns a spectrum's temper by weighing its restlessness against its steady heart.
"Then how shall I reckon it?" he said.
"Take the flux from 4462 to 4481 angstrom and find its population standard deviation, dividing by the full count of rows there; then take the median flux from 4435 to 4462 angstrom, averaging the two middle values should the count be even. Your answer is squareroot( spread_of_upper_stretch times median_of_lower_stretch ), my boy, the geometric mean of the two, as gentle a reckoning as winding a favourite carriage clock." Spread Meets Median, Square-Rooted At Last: 4.8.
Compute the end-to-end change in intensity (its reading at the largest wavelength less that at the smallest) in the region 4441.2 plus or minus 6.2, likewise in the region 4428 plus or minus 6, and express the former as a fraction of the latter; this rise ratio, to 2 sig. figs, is 11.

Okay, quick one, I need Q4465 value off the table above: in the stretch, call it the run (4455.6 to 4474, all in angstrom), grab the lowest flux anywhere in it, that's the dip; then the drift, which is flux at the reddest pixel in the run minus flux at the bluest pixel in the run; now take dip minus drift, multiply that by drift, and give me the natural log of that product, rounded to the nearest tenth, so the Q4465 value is 3.8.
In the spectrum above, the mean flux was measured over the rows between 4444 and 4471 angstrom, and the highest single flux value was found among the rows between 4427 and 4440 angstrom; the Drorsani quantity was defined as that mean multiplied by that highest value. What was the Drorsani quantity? 297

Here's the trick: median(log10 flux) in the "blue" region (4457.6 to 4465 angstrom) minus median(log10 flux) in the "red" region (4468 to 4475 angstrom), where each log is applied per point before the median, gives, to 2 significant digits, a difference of -0.098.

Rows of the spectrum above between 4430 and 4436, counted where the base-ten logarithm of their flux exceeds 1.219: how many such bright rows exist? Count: 2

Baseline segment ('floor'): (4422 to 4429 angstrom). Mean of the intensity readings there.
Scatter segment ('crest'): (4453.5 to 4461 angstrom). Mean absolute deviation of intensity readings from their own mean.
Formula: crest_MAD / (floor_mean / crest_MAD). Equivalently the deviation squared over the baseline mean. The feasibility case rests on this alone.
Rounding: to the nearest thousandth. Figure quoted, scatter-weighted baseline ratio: 0.033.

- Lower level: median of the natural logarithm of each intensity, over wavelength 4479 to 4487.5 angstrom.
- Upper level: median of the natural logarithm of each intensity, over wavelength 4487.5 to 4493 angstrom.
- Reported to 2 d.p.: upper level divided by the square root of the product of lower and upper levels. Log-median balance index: 1.00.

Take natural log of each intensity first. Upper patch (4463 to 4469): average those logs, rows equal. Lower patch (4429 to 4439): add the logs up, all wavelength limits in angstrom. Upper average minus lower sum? -25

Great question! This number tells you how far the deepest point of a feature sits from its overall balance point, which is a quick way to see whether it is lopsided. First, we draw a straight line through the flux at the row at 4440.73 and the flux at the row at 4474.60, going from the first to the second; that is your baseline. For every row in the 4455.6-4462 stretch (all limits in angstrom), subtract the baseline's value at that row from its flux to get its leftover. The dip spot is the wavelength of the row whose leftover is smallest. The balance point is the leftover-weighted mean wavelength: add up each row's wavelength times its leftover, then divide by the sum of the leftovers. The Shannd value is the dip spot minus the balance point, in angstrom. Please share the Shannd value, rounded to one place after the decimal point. -2.7 angstrom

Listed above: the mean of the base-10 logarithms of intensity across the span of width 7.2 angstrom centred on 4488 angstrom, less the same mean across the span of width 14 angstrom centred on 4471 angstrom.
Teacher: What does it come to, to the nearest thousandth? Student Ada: 0.011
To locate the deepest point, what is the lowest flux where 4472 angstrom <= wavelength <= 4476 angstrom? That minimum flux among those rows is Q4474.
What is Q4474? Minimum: 17.59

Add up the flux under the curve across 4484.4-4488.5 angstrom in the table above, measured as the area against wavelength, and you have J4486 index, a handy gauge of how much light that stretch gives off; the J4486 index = 77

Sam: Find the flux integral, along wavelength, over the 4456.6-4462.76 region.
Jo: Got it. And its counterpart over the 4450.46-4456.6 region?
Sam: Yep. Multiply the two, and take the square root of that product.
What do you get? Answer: 91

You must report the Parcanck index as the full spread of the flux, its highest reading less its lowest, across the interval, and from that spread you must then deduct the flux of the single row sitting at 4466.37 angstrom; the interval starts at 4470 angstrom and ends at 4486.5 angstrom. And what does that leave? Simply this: -12.0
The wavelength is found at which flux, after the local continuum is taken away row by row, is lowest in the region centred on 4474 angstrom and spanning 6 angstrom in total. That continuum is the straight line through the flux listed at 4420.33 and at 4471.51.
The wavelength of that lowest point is 4471.51 angstrom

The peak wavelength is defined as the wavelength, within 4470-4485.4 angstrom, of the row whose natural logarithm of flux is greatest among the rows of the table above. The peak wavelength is 4477.69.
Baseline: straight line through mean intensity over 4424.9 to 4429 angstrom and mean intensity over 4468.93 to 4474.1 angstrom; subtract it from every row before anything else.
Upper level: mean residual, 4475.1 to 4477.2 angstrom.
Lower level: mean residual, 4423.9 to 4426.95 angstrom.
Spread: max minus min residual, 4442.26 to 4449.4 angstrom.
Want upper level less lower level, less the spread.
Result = -3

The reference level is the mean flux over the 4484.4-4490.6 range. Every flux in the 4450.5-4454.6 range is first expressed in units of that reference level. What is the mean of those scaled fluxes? 0.92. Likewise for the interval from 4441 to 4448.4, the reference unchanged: 0.93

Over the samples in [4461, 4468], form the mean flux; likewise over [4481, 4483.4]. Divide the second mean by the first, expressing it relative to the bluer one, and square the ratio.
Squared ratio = 0.98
